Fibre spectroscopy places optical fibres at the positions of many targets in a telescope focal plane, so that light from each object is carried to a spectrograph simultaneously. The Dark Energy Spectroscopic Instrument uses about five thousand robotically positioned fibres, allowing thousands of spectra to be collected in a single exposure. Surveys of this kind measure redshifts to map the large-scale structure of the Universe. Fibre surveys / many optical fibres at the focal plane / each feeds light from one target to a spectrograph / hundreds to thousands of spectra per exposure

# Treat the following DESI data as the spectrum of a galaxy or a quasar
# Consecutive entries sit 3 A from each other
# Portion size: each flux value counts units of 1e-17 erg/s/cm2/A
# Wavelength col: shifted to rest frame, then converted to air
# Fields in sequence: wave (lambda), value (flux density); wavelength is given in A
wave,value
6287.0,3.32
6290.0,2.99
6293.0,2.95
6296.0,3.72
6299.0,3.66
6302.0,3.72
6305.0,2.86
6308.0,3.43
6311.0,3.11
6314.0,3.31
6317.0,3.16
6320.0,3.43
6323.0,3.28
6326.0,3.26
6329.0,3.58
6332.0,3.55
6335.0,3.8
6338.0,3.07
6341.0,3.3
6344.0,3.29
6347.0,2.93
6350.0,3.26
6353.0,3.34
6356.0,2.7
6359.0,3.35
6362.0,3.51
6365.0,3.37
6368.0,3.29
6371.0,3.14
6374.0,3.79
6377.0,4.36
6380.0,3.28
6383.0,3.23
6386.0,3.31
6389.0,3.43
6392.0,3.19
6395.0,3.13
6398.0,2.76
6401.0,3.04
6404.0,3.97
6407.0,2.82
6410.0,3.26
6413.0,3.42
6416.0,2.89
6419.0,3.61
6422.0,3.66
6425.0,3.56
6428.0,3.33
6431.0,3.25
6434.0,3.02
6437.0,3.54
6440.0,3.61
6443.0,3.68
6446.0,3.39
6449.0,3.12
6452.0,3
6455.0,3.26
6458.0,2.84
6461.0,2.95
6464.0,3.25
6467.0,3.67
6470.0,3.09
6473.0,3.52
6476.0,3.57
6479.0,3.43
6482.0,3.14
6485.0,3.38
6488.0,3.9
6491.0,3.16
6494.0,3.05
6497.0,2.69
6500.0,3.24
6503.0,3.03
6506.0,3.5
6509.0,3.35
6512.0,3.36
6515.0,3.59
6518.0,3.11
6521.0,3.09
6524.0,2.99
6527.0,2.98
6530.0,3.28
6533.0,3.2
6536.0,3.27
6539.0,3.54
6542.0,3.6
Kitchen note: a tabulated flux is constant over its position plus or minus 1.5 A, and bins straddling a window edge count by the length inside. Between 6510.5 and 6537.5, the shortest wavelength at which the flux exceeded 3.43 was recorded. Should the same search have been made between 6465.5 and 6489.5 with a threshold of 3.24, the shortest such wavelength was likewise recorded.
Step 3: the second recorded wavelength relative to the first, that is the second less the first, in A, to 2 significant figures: -48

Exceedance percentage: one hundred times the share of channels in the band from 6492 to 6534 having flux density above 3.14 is 50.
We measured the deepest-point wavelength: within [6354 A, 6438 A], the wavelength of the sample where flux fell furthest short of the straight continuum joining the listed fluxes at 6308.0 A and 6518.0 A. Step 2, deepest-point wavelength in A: 6356.0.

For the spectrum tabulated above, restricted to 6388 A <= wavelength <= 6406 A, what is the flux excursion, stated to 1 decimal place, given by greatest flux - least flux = 1.2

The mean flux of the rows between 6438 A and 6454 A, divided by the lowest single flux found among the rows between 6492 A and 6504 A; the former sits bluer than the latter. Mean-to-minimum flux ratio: 1.25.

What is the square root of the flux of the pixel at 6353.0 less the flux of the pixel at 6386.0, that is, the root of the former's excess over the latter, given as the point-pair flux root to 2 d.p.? 0.17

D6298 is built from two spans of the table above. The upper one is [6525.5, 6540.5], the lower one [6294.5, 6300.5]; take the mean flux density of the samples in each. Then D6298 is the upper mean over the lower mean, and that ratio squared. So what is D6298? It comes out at 0.78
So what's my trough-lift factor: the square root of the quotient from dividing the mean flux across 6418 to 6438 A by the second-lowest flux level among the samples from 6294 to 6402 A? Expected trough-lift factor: 1.11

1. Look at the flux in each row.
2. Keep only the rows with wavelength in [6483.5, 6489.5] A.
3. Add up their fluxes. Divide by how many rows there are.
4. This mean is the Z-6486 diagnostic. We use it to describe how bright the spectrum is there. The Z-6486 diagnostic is 3.64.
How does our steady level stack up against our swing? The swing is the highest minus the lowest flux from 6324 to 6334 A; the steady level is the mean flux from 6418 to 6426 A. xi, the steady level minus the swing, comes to 3.29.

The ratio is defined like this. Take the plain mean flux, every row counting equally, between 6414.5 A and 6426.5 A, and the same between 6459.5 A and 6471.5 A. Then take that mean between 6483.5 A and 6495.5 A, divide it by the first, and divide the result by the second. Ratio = 0.303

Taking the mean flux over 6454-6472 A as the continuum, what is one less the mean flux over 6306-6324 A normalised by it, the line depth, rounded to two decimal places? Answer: -0.03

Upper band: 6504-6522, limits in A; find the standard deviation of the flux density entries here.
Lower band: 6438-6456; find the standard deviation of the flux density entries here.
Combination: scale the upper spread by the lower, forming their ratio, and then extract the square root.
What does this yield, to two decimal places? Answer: 0.87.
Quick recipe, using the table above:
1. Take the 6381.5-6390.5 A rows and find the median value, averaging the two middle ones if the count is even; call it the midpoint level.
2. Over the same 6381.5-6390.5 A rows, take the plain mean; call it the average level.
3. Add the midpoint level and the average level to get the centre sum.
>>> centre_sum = 6.63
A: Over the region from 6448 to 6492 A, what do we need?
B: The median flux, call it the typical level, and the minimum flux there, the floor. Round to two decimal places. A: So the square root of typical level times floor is 3.04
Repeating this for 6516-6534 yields 3.04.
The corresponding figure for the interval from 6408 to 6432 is 3.12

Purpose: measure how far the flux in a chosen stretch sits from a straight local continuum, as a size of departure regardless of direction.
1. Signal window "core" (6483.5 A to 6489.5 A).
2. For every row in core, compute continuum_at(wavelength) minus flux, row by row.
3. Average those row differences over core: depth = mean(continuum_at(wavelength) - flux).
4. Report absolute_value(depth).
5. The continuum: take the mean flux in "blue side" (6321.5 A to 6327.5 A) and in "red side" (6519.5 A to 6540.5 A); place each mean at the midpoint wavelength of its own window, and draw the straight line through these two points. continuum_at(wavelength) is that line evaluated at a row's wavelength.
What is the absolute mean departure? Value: 0.43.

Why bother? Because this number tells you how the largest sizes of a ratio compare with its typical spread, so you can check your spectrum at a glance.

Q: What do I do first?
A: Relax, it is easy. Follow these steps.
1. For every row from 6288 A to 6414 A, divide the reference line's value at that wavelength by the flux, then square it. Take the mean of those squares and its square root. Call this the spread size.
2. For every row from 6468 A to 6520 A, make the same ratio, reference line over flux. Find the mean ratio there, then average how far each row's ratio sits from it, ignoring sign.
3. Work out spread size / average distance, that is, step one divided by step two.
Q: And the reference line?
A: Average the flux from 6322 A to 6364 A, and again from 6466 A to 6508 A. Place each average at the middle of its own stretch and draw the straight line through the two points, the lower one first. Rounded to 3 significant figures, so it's 14.6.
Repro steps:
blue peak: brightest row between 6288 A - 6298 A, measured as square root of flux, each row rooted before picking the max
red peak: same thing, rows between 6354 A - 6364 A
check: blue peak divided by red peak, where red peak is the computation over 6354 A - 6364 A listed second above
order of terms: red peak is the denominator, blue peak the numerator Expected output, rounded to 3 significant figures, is 1.03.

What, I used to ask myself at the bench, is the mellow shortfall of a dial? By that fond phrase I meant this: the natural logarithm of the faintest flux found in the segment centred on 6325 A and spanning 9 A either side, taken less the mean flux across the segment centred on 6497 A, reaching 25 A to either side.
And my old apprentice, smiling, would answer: -2.15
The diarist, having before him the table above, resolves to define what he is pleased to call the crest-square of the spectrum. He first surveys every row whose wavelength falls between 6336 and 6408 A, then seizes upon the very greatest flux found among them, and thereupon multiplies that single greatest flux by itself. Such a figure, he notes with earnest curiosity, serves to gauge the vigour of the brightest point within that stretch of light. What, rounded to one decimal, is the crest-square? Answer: 19.0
